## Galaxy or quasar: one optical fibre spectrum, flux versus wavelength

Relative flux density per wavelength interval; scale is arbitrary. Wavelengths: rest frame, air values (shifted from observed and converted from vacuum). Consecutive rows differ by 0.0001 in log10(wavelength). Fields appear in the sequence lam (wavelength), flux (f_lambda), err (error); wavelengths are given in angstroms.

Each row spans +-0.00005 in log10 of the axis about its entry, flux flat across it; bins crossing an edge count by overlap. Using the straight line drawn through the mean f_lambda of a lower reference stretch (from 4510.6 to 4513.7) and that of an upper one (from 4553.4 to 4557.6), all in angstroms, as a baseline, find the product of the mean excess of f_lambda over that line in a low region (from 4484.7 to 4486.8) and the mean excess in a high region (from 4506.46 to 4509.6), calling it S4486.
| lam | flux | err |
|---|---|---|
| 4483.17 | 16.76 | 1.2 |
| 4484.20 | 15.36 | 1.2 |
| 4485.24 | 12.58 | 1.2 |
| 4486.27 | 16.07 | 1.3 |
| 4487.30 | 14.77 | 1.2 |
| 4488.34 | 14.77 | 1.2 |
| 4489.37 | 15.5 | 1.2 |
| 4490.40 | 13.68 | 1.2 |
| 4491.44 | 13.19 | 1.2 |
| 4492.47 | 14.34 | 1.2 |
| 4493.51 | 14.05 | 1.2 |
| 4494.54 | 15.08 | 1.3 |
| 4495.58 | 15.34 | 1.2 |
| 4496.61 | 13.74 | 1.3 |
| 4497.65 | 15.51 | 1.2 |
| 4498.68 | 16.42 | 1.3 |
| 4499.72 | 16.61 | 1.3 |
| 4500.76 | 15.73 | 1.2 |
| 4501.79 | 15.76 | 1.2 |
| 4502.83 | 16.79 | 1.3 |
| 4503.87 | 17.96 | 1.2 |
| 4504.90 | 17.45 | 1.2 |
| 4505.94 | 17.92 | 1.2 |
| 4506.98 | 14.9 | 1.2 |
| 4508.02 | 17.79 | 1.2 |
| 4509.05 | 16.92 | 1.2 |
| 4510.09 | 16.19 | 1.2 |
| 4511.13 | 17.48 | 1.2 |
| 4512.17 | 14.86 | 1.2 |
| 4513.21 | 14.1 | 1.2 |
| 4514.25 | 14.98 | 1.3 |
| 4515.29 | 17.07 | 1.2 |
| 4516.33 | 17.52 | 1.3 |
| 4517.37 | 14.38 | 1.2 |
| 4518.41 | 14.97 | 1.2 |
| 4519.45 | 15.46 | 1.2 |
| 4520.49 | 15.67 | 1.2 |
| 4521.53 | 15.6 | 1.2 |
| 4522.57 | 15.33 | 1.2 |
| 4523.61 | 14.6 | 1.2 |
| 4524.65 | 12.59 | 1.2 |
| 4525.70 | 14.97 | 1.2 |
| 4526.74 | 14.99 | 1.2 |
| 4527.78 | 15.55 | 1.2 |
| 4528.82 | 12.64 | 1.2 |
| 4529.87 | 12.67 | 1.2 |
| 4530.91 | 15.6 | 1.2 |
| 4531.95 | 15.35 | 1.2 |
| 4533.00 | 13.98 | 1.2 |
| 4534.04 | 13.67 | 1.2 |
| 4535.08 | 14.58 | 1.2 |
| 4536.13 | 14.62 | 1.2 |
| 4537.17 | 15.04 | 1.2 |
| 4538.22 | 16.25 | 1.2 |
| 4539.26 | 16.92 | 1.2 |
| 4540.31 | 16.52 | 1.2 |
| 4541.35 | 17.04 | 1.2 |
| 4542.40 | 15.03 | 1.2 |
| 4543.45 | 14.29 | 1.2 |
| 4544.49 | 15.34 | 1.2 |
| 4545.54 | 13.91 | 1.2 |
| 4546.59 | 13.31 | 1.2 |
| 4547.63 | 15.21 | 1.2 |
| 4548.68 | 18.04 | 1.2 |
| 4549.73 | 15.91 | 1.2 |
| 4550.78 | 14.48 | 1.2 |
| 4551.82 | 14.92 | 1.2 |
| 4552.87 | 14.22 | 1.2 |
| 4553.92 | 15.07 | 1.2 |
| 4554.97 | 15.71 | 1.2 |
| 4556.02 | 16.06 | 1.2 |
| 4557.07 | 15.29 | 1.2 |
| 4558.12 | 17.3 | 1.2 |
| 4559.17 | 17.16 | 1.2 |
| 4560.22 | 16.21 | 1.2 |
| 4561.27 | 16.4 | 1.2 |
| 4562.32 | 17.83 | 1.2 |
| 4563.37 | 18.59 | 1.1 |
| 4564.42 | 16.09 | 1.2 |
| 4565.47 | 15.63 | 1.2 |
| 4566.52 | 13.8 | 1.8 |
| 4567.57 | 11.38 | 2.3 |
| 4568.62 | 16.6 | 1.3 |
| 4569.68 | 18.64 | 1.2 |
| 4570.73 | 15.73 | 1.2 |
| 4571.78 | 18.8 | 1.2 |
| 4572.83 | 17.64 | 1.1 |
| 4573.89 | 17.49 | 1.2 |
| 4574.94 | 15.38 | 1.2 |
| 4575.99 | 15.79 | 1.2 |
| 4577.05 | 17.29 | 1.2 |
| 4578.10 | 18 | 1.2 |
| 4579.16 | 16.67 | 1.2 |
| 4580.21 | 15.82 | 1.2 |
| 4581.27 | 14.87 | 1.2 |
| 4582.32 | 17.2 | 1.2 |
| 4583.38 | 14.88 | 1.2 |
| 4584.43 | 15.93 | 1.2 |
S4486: -1.2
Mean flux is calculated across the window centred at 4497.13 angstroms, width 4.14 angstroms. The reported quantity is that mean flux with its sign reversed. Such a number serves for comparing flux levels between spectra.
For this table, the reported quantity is -15.3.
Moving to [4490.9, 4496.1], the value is -14.4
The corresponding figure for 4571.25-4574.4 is -18.0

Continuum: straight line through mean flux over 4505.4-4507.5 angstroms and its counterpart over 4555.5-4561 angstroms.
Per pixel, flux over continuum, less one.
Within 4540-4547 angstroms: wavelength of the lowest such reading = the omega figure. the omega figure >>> 4546.59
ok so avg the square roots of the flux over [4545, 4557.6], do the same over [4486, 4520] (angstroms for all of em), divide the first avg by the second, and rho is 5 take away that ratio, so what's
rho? 4.016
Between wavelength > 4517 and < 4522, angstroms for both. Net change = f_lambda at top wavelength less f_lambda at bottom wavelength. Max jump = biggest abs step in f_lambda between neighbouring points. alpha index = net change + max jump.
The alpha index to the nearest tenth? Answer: 1.8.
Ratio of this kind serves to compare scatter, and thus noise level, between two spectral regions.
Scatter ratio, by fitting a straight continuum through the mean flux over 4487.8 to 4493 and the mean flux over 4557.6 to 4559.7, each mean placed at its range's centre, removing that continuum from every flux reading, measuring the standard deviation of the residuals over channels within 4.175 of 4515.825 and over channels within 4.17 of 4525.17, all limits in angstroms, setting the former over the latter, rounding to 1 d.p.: 1.0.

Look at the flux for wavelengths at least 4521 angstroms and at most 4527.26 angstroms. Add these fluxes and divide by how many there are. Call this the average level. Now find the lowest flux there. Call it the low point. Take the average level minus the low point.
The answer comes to 2.09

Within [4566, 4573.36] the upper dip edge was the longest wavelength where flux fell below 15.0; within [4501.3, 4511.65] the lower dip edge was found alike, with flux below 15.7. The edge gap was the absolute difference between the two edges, 60.6 angstroms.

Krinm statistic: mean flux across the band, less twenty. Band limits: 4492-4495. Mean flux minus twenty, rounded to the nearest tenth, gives -5.5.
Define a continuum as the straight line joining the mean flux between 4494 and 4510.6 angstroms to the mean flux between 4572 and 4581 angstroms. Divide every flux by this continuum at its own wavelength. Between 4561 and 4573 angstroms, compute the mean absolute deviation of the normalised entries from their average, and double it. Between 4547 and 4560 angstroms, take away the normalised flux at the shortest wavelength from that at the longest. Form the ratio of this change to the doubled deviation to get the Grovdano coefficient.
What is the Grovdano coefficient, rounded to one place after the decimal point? 0.6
